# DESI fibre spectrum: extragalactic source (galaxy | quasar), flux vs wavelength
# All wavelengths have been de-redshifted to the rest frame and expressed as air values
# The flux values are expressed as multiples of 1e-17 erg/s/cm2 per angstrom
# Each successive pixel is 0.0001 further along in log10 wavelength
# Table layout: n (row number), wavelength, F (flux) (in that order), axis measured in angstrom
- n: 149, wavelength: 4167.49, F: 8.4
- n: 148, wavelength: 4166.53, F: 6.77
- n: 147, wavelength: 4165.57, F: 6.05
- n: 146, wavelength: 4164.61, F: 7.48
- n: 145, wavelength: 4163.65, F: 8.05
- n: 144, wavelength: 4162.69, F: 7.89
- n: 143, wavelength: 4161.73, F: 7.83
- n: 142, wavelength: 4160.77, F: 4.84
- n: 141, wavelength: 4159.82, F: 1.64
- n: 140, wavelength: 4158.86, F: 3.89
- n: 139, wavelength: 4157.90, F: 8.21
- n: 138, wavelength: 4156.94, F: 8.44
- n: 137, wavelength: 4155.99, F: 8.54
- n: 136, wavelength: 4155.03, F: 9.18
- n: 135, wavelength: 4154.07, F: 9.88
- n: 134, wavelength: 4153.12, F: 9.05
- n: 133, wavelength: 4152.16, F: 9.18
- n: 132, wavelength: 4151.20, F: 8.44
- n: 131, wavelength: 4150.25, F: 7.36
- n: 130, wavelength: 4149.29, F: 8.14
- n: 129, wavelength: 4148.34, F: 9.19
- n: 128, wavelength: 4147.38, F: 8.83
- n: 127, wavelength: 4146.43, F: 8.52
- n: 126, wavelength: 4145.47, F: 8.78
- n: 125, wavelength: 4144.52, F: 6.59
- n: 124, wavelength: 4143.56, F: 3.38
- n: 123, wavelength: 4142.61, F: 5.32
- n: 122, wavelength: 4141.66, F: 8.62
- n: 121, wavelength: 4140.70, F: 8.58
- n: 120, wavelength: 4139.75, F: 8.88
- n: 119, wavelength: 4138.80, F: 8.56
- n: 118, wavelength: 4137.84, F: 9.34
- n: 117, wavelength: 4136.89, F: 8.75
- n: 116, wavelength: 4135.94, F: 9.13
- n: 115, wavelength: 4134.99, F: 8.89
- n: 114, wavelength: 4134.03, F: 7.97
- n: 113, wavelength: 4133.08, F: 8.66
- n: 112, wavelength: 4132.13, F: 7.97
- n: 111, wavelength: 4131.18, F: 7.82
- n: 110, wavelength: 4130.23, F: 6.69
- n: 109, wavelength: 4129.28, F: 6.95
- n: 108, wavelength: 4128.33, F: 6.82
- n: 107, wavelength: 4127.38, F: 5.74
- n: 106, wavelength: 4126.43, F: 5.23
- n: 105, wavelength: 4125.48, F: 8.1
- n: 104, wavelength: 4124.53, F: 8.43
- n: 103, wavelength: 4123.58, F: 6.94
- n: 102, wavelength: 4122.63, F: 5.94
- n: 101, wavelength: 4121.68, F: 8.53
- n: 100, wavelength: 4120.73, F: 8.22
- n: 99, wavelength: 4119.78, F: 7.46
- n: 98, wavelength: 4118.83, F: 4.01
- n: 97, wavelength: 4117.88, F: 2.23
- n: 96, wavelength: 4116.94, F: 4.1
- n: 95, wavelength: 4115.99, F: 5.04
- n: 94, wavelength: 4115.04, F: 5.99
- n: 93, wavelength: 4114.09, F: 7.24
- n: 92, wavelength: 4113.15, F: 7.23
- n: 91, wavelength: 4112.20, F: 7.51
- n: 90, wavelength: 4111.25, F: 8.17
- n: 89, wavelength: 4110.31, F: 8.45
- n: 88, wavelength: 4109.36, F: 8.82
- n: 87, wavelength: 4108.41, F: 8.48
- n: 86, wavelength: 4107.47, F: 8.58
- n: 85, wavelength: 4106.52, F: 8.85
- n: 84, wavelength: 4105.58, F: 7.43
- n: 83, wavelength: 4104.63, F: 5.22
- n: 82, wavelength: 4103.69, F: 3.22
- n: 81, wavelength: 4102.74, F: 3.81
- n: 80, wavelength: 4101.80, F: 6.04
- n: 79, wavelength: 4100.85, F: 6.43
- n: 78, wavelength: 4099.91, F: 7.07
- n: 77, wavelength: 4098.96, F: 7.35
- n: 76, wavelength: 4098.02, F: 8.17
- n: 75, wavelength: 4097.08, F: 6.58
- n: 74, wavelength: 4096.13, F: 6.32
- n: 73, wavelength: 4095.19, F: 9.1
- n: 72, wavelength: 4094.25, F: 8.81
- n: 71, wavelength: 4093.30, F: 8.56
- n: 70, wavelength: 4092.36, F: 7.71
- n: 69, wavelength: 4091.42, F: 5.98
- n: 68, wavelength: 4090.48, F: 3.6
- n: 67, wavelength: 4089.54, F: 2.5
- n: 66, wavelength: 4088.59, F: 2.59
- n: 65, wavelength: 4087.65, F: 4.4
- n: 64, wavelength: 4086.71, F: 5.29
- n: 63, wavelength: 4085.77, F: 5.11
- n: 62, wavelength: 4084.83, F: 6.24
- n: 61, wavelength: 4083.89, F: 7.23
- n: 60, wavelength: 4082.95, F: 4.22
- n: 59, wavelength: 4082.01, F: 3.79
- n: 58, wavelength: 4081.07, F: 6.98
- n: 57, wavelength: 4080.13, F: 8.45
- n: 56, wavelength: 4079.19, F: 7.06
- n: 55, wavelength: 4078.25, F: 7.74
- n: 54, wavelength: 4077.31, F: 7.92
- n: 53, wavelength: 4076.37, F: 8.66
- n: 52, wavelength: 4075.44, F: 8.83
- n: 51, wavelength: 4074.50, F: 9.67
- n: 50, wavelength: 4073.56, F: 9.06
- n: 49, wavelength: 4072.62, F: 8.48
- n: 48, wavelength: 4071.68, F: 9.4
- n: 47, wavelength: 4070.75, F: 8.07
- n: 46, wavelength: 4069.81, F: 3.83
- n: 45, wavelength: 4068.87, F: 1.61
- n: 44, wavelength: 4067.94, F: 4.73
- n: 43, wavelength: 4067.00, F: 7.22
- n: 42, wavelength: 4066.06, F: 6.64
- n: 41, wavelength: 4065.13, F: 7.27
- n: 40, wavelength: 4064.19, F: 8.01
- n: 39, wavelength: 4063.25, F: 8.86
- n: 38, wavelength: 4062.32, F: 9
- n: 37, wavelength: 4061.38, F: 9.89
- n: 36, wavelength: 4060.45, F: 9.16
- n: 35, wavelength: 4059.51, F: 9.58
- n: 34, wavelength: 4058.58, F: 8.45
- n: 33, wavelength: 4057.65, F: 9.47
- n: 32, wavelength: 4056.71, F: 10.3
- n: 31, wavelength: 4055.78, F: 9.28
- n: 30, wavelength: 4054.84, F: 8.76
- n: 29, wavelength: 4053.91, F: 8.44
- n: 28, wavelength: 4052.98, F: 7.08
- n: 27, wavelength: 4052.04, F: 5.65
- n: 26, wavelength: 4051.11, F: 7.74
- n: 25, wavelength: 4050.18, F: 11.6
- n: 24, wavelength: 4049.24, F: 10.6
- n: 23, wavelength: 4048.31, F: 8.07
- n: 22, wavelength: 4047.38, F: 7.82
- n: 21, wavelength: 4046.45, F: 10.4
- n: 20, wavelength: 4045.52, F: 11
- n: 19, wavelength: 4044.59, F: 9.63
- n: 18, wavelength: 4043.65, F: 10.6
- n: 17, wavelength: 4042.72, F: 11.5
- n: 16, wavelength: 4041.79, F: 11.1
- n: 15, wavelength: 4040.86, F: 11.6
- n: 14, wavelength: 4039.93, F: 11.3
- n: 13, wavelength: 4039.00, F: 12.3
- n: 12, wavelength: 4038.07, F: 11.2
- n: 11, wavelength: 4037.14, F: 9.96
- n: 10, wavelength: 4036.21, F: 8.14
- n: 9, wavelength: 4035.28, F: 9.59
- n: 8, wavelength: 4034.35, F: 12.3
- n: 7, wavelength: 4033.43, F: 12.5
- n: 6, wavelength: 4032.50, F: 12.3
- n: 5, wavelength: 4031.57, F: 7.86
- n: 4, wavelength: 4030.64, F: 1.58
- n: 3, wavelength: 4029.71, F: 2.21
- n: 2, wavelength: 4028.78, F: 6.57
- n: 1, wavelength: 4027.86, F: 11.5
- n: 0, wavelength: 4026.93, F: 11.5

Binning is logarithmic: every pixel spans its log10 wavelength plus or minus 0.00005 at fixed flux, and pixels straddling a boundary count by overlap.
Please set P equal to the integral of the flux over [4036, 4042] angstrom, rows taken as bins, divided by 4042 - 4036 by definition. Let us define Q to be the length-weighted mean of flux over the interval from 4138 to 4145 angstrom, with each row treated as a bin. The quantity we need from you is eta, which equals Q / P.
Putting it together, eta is 0.7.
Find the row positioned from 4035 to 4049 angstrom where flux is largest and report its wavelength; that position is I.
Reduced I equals 4039.00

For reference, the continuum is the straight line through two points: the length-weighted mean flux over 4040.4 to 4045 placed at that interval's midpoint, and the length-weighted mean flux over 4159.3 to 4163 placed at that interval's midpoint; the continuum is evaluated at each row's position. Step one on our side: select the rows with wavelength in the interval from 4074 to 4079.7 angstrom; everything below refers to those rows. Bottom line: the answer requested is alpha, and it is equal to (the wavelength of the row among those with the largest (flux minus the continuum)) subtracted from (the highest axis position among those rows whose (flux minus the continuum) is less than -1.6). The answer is 4.7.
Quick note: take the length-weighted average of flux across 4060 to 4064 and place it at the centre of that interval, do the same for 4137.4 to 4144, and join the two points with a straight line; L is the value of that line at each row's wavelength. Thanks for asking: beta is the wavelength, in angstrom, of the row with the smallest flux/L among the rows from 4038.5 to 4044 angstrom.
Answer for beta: 4043.65 angstrom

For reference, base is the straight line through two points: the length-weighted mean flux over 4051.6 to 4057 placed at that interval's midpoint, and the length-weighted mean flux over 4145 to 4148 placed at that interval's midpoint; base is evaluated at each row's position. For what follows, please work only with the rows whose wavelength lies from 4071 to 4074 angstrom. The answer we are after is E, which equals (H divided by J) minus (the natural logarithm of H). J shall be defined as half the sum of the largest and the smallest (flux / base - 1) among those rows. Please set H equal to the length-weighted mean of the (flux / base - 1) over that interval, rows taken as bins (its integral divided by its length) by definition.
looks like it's 3.6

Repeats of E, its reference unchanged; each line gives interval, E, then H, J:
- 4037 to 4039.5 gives 2.0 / 0.40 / 0.37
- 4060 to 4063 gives 2.9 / 0.13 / 0.15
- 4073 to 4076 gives 3.2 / 0.10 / 0.11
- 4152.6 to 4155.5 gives 3.5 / 0.07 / 0.08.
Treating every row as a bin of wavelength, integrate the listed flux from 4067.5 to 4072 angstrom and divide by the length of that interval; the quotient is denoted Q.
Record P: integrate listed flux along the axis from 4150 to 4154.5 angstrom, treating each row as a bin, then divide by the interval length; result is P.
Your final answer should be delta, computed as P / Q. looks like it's 1.6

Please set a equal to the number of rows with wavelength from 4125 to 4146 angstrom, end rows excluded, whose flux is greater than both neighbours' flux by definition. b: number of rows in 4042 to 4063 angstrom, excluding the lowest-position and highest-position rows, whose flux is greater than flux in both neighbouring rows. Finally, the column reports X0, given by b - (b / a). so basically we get 4.2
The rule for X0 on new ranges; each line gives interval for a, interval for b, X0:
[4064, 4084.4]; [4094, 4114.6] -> 3.0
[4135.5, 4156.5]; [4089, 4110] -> 2.6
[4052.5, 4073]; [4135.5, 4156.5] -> 5.6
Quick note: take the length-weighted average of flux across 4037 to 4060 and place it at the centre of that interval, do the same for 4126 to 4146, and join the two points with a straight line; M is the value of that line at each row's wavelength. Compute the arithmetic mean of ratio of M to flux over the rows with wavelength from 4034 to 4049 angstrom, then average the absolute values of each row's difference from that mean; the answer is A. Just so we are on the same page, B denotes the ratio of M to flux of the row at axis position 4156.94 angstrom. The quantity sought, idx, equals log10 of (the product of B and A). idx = -1.0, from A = 0.12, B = 0.8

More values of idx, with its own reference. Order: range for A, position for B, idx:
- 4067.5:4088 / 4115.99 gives 0.0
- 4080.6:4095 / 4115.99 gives 0.0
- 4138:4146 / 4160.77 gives -0.3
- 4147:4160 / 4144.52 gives -0.2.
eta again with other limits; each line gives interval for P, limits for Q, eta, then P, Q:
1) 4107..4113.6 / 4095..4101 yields 0.9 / 8.2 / 7.3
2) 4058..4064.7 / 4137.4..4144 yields 0.8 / 9.0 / 7.5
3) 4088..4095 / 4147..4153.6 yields 1.5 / 5.8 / 8.6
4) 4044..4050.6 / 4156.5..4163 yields 0.6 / 9.9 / 6.0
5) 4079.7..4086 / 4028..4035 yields 1.3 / 6.0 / 8.1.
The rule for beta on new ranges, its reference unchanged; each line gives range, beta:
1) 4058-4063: 4058.58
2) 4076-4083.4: 4082.01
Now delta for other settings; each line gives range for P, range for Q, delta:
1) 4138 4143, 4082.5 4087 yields 1.4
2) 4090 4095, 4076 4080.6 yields 0.9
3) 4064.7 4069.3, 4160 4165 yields 0.8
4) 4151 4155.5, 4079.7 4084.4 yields 1.5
